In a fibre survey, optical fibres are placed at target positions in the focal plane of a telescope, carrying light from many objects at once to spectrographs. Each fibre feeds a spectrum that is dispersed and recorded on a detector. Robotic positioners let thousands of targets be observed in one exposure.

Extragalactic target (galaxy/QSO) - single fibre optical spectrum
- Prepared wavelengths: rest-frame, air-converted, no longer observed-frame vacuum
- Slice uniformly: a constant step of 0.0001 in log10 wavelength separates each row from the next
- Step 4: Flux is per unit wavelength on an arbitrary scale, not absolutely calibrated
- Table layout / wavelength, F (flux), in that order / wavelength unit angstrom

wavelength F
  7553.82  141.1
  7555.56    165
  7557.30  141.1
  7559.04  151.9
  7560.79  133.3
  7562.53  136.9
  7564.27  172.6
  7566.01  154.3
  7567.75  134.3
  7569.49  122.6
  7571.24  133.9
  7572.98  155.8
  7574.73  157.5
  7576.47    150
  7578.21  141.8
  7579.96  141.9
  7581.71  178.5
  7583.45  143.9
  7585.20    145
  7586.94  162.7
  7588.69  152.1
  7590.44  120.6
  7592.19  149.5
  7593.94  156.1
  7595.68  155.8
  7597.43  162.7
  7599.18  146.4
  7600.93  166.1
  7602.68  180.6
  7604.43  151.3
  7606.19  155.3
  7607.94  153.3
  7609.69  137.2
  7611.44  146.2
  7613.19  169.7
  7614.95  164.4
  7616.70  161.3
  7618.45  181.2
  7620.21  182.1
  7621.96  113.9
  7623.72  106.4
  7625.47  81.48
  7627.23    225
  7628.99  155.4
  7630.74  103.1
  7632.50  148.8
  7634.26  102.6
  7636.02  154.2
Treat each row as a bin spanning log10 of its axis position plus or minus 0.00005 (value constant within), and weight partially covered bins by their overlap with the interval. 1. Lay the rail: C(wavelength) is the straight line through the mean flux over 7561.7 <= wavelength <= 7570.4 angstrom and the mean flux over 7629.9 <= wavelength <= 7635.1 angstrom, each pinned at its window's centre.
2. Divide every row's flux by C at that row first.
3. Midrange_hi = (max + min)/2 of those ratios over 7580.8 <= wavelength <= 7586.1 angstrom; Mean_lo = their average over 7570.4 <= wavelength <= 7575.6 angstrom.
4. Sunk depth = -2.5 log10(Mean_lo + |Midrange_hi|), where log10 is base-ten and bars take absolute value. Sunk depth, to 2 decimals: -0.87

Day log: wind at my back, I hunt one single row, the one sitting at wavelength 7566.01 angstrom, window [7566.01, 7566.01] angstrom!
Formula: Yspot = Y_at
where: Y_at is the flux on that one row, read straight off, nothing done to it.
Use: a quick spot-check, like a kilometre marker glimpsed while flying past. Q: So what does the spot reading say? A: 154.3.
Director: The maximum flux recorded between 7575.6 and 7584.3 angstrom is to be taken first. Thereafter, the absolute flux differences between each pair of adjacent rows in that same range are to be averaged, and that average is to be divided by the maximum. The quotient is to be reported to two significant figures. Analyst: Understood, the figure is 0.11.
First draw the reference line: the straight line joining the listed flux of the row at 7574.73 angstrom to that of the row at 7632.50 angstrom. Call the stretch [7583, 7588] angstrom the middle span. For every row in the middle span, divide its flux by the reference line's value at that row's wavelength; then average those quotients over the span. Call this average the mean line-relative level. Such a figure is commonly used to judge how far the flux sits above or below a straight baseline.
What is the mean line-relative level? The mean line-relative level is 0.97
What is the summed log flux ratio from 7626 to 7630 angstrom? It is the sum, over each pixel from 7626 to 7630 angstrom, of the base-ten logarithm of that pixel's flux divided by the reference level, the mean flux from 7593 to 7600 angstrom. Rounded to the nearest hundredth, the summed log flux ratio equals 0.16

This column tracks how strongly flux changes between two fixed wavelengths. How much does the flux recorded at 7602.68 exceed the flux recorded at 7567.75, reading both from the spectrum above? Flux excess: 46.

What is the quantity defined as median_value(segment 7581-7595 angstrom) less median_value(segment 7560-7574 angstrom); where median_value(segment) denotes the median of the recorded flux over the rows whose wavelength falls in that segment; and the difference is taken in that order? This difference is 15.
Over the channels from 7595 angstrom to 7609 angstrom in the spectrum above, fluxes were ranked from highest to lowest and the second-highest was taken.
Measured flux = 166.1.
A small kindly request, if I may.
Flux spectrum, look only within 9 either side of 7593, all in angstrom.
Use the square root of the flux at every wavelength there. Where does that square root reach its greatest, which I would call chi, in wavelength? 7600.93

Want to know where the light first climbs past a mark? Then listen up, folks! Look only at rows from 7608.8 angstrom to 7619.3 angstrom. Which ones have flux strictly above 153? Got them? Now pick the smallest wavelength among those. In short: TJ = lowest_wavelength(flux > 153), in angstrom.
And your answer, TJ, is 7613.19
